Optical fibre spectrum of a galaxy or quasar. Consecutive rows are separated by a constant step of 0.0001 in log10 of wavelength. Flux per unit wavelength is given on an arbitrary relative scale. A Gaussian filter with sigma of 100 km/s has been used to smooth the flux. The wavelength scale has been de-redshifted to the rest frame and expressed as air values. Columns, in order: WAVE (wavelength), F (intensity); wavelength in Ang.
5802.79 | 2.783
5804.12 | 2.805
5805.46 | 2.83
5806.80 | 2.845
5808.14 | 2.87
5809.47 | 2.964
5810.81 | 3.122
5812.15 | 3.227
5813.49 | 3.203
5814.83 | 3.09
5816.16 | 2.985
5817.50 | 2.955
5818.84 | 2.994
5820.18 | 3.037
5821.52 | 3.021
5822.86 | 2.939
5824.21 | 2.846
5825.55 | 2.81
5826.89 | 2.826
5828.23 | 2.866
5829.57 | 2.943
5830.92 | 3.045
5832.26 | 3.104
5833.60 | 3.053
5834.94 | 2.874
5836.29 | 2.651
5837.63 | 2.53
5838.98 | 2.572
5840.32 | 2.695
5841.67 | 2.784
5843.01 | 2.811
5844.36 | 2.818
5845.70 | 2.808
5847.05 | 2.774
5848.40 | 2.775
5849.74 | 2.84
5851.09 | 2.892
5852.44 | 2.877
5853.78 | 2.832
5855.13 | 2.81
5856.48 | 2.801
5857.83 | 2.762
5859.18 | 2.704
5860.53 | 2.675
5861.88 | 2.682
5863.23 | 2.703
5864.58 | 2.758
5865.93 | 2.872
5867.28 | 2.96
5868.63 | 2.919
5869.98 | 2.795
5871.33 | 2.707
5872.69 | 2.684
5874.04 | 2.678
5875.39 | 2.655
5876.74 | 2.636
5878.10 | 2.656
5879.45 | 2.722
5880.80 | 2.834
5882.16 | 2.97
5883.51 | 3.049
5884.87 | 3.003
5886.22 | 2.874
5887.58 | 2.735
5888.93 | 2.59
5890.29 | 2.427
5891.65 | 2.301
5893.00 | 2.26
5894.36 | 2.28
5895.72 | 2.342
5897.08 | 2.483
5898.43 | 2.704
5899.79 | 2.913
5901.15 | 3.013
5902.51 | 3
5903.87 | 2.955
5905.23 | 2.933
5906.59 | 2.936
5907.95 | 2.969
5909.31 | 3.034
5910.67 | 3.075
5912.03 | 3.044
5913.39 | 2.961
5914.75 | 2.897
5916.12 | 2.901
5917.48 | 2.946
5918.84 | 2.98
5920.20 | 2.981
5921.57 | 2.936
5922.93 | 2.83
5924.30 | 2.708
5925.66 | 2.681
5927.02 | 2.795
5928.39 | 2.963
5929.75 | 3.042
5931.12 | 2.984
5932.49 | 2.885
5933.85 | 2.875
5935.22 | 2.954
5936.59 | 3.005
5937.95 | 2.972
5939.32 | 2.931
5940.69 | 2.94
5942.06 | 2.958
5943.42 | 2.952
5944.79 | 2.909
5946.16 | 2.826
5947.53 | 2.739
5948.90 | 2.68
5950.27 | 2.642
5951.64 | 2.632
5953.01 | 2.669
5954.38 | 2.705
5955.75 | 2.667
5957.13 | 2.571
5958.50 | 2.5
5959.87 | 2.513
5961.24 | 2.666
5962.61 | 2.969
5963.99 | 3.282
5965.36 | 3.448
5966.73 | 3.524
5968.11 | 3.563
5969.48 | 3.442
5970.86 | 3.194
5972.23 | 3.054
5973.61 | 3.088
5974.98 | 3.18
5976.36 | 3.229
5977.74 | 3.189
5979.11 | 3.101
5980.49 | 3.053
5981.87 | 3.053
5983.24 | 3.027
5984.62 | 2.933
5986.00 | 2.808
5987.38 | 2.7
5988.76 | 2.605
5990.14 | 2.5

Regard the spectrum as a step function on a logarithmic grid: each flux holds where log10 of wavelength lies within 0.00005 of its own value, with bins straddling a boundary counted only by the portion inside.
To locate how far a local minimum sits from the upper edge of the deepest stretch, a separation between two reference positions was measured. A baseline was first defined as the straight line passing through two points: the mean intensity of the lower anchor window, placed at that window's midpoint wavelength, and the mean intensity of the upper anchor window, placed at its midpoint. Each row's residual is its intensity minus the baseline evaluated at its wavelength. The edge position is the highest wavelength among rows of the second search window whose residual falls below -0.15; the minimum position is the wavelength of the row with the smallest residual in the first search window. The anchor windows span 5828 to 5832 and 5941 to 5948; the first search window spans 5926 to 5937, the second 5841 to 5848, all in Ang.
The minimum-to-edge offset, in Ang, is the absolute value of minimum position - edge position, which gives 80.0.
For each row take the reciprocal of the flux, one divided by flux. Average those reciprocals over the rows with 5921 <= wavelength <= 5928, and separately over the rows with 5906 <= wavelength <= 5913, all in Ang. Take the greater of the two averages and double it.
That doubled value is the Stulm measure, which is 0.72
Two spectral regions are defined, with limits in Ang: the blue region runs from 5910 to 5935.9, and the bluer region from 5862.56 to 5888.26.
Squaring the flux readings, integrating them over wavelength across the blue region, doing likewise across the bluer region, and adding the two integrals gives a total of 423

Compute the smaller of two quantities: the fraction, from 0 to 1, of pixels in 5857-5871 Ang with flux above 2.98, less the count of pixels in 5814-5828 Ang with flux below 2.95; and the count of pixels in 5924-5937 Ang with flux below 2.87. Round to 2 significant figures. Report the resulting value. -4.0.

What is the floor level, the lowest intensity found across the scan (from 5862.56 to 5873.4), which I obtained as 2.684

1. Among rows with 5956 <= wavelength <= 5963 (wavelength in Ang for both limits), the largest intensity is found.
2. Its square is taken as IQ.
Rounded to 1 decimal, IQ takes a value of 8.8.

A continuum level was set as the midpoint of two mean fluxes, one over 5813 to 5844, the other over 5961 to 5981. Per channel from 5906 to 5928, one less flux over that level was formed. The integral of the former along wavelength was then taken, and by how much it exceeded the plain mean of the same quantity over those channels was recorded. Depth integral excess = 0.9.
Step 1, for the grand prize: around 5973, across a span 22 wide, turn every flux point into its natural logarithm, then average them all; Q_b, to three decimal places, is 1.165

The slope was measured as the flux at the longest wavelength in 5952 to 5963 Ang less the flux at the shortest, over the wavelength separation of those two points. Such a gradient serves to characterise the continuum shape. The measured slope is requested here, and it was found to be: 0.031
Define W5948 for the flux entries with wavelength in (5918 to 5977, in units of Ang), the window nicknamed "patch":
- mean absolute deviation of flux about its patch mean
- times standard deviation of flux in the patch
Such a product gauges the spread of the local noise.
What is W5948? 0.051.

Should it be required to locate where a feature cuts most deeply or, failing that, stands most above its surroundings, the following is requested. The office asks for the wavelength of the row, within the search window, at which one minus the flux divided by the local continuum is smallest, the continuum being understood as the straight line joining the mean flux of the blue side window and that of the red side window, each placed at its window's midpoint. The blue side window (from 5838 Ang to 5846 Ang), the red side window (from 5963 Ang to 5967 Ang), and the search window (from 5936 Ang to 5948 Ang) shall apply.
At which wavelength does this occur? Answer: 5936.59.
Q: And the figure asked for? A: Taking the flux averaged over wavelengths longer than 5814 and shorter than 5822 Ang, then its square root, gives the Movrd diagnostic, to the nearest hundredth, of 1.74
